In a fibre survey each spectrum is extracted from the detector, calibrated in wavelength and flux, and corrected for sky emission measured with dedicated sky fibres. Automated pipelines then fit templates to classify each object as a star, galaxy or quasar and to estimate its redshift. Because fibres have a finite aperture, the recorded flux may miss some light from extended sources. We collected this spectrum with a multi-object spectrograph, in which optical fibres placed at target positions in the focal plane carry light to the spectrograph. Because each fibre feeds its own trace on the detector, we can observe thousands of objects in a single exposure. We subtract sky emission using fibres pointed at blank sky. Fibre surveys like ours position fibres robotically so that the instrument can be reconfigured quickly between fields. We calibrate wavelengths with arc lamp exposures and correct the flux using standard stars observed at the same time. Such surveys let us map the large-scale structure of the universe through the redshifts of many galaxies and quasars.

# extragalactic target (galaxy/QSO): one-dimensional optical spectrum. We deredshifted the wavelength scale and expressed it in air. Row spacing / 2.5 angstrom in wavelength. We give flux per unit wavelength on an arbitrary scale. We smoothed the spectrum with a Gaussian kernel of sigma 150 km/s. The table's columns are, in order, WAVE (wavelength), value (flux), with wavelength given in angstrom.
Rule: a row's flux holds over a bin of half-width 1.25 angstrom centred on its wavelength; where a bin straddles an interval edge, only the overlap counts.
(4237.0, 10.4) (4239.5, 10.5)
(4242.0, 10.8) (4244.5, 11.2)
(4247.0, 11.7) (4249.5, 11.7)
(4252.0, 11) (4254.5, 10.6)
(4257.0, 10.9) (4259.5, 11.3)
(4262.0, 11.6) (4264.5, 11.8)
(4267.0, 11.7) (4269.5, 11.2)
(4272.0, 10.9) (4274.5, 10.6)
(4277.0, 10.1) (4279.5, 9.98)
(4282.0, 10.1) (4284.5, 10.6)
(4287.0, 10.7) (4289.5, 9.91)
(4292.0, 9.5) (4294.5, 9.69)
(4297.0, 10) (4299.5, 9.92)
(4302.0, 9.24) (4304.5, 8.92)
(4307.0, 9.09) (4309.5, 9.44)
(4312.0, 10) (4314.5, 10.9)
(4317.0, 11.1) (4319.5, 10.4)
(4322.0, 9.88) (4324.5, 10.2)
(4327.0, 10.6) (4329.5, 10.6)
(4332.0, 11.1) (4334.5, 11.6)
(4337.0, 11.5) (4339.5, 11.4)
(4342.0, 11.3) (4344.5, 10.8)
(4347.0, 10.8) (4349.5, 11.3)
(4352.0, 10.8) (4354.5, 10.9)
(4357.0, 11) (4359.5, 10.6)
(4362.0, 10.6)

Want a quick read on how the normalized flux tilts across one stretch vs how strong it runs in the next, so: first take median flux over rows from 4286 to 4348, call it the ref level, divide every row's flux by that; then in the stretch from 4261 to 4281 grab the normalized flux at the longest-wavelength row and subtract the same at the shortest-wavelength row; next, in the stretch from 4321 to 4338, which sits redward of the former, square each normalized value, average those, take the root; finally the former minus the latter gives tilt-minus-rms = -1.19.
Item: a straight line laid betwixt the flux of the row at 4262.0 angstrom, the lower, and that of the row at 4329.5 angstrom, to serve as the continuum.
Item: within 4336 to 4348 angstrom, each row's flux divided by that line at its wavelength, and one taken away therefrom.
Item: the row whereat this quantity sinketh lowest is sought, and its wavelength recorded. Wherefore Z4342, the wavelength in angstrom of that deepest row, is 4344.5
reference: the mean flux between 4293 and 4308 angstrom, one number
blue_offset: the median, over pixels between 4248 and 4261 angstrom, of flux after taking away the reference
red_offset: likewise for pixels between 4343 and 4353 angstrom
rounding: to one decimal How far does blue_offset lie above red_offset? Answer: 0.2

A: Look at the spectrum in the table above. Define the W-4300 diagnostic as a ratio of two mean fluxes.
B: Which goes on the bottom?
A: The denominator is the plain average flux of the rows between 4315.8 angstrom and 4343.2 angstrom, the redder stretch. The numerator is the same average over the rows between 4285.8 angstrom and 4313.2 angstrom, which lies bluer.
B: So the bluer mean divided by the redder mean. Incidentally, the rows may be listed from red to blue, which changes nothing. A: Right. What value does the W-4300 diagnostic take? 0.89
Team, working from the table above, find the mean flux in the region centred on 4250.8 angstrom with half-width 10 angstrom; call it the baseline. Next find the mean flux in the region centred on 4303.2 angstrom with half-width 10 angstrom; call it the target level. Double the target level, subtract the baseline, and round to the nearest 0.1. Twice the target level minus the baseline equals 7.9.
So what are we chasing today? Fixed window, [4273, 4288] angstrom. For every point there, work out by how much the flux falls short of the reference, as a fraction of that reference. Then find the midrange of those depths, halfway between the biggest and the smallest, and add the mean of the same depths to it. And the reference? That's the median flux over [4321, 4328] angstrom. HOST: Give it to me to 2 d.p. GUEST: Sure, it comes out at -0.03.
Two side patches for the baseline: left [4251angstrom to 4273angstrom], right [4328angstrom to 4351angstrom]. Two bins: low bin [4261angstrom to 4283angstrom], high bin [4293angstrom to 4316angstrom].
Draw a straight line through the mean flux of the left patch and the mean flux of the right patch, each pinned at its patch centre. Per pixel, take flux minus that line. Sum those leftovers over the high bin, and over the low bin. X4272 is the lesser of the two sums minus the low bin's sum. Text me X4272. -10.5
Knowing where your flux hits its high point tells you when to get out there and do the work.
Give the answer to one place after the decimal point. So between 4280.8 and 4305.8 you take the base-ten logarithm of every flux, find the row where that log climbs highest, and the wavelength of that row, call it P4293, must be 4287.0 angstrom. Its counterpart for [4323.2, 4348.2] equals 4334.5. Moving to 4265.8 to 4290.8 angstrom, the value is 4267.0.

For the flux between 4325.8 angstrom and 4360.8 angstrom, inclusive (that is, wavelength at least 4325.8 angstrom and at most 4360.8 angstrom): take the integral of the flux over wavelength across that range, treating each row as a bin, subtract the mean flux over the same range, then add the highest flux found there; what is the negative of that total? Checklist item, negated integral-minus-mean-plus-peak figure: -386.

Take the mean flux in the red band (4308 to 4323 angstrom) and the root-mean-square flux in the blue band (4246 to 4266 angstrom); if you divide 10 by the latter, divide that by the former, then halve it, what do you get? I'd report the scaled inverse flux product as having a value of 0.0429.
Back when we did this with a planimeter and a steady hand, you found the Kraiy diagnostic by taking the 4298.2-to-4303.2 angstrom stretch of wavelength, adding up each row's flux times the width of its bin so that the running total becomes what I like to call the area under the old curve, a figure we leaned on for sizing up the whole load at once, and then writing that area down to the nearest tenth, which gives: 47.9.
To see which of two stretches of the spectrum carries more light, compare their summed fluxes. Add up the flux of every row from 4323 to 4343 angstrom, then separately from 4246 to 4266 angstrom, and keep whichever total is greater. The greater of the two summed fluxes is 90.6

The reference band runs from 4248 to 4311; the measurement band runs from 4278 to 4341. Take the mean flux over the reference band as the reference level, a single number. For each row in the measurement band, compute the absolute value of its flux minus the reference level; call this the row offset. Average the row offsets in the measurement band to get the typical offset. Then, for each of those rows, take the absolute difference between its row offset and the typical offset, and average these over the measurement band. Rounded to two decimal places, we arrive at 0.34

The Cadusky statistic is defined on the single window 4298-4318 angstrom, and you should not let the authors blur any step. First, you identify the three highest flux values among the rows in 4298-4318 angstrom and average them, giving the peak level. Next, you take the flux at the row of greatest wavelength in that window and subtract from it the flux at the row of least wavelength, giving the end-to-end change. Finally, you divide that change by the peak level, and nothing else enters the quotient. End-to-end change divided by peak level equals 0.11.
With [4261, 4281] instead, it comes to -0.14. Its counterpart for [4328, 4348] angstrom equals 0.02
